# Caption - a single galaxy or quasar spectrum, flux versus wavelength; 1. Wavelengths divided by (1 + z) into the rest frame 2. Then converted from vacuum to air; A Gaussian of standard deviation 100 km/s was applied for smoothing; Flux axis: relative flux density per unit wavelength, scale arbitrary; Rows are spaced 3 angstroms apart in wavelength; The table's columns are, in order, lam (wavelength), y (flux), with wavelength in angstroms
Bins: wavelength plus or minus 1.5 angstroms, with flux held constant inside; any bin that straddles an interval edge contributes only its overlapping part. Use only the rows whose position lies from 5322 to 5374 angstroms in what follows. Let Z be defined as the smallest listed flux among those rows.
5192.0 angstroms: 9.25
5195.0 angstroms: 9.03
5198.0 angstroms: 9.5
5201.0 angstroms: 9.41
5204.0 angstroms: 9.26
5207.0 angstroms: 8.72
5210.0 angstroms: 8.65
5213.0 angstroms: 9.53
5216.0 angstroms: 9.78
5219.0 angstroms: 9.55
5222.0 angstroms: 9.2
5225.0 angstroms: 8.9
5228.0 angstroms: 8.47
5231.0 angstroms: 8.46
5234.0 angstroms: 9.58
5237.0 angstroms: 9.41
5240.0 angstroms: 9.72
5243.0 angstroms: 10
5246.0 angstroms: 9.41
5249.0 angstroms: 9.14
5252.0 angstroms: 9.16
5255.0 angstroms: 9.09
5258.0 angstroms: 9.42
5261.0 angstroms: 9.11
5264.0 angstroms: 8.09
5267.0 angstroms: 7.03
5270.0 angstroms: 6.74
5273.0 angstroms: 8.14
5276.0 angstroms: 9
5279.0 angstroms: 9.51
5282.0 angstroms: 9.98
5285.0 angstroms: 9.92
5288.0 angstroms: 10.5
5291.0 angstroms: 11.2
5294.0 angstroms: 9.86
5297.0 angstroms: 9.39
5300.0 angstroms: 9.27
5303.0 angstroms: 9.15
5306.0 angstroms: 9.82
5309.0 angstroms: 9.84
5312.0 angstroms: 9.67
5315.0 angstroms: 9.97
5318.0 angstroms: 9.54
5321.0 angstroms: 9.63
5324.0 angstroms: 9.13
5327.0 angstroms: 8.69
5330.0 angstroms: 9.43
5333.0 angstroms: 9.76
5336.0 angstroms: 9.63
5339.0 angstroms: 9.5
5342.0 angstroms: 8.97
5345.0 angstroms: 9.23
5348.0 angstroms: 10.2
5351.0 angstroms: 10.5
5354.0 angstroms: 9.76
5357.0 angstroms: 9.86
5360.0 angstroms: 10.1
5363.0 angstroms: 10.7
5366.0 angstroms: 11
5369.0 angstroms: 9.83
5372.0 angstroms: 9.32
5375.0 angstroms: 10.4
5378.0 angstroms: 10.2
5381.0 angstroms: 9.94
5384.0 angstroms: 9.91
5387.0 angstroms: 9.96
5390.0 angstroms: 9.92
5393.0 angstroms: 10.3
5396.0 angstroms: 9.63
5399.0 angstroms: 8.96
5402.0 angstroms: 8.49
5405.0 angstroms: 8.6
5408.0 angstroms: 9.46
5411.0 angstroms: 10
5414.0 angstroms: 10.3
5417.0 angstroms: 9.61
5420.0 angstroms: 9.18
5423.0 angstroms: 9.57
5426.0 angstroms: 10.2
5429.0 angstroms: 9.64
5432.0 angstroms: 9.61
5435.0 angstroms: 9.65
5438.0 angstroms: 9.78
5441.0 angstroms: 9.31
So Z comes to 8.69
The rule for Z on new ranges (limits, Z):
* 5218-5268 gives 7.03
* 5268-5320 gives 6.74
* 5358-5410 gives 8.49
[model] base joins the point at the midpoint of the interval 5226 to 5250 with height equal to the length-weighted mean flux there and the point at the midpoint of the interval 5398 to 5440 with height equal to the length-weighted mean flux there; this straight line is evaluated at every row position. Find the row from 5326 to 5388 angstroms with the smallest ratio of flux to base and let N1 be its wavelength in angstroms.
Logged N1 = 5327.0 angstroms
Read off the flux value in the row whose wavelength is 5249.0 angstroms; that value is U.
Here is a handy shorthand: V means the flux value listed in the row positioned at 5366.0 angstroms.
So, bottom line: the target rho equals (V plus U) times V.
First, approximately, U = 9.14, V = 11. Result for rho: 222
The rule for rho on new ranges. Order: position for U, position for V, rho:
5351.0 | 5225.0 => 173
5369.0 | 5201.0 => 181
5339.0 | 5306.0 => 190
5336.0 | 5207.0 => 160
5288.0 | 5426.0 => 211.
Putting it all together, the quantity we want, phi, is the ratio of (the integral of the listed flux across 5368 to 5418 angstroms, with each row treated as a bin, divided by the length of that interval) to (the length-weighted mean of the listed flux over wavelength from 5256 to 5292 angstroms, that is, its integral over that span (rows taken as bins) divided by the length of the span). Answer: 1.07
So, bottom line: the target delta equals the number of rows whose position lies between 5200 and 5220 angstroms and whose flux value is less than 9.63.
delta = 6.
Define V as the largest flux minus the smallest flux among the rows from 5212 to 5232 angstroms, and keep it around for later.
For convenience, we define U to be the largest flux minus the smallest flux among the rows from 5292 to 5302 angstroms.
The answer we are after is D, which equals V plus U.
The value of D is 1.9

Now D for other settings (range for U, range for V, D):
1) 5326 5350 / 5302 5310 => 2.2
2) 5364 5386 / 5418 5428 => 2.7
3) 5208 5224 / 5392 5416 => 2.9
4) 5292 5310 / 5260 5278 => 3.1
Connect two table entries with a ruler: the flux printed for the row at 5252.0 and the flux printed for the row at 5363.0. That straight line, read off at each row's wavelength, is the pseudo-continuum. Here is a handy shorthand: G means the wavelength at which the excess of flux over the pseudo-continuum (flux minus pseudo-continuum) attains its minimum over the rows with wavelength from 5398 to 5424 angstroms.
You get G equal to 5402.0 angstroms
